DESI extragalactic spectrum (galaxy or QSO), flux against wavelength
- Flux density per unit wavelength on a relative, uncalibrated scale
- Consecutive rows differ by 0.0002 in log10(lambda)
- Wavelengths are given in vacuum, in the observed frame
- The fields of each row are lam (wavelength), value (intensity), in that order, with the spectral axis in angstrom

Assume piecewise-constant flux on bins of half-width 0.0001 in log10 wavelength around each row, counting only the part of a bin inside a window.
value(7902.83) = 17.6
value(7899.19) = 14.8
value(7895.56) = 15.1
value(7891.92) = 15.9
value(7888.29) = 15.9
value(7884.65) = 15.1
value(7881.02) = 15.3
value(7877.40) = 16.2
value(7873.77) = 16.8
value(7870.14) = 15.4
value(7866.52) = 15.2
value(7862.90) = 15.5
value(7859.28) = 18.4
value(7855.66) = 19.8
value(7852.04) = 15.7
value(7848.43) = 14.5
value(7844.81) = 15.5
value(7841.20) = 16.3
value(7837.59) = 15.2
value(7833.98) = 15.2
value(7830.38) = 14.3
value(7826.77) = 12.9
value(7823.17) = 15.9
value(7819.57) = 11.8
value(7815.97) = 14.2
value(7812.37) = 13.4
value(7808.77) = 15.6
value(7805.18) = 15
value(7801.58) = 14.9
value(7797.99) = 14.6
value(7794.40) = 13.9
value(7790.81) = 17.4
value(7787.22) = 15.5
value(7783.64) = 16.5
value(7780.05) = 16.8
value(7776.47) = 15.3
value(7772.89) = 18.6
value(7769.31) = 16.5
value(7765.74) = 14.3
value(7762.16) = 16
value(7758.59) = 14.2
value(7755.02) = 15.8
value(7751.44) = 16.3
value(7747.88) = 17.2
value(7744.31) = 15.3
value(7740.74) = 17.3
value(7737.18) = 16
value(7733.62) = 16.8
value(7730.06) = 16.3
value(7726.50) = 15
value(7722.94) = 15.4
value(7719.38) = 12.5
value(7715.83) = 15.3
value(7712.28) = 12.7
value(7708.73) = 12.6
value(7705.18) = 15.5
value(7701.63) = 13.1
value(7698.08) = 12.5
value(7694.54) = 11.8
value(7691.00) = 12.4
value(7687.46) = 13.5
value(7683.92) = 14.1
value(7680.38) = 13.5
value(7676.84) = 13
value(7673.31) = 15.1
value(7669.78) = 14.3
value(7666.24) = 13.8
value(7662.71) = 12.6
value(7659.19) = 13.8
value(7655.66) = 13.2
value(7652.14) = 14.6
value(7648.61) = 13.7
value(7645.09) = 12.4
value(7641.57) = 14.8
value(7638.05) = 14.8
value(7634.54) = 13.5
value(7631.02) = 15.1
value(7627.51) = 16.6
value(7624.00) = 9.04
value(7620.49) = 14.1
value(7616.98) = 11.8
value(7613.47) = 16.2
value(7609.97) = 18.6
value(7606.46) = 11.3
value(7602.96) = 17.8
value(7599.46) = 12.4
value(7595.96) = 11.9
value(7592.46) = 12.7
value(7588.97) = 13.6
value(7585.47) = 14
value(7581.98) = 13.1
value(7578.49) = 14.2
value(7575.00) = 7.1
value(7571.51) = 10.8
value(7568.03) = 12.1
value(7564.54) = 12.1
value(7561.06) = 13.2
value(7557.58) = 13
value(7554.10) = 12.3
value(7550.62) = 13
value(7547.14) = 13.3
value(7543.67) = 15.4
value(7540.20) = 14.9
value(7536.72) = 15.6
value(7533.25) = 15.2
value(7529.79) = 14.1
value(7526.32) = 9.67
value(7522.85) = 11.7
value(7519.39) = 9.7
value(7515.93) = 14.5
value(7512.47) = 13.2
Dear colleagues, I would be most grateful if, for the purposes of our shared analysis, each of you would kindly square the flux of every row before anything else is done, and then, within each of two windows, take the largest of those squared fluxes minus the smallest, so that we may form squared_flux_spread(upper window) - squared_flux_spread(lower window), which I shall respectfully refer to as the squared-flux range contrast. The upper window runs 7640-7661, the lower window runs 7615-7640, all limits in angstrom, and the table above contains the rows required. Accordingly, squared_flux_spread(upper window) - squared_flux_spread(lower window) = -129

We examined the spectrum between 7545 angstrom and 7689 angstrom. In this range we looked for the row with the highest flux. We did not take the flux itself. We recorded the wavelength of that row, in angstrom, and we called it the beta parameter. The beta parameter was 7609.97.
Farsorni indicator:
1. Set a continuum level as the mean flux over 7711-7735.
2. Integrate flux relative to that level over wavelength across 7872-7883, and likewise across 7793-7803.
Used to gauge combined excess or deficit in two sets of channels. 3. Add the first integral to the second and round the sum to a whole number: 9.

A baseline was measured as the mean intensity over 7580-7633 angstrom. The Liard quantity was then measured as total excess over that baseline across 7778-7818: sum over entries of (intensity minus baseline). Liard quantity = 15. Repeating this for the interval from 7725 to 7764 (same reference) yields 23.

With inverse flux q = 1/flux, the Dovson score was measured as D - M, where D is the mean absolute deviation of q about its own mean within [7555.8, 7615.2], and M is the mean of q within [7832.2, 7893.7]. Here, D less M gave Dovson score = -0.051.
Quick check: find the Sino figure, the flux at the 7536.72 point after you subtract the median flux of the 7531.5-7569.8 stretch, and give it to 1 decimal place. 2.4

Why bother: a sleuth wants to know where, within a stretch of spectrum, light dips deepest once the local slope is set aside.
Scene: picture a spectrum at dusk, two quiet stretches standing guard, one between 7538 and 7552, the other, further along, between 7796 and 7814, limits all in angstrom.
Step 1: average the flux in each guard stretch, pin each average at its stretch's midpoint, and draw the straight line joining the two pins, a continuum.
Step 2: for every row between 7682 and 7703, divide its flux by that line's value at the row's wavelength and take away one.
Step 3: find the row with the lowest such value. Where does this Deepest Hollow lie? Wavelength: 7694.54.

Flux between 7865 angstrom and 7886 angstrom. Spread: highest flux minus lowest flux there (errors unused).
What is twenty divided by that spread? 11.8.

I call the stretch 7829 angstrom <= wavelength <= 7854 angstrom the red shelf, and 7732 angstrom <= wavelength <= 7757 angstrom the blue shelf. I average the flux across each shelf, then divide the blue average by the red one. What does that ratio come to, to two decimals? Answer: 1.07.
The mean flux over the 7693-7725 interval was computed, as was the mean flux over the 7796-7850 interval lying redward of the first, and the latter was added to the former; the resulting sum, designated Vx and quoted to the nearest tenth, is 28.1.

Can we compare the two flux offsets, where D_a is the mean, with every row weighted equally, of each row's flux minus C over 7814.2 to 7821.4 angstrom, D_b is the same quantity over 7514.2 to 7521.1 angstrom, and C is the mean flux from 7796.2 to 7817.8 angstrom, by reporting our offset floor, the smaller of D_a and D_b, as -2.5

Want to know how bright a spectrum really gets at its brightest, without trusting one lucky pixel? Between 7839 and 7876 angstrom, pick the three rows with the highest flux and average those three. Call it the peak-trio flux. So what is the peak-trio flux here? 18.3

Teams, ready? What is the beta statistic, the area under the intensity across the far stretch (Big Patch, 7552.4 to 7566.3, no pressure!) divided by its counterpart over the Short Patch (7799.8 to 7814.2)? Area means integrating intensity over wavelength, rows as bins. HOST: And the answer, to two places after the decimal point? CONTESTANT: 0.83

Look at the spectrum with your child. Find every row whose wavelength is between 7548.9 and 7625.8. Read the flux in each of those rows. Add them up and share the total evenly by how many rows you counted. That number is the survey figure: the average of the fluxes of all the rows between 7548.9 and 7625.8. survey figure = 12.9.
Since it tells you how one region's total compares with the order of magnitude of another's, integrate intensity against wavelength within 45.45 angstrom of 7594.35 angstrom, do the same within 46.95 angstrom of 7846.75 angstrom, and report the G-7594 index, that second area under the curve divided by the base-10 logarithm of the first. 469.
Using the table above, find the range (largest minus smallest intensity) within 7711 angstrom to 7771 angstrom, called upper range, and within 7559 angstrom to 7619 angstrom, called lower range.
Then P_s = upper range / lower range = 0.42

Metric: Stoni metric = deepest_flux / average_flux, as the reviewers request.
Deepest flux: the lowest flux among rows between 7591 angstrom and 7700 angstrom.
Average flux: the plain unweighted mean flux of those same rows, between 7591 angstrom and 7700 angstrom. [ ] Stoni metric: 0.66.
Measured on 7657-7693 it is 0.91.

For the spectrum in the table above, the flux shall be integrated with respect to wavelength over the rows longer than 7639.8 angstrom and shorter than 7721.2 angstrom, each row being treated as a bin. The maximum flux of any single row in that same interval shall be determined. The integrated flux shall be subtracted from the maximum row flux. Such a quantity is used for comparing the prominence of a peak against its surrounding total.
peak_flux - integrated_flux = -1084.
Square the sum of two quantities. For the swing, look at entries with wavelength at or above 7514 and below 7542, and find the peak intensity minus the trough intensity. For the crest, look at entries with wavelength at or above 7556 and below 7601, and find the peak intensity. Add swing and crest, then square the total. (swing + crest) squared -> 405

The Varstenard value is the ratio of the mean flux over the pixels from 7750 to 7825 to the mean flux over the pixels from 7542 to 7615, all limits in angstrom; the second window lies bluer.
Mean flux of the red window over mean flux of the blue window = 1.16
